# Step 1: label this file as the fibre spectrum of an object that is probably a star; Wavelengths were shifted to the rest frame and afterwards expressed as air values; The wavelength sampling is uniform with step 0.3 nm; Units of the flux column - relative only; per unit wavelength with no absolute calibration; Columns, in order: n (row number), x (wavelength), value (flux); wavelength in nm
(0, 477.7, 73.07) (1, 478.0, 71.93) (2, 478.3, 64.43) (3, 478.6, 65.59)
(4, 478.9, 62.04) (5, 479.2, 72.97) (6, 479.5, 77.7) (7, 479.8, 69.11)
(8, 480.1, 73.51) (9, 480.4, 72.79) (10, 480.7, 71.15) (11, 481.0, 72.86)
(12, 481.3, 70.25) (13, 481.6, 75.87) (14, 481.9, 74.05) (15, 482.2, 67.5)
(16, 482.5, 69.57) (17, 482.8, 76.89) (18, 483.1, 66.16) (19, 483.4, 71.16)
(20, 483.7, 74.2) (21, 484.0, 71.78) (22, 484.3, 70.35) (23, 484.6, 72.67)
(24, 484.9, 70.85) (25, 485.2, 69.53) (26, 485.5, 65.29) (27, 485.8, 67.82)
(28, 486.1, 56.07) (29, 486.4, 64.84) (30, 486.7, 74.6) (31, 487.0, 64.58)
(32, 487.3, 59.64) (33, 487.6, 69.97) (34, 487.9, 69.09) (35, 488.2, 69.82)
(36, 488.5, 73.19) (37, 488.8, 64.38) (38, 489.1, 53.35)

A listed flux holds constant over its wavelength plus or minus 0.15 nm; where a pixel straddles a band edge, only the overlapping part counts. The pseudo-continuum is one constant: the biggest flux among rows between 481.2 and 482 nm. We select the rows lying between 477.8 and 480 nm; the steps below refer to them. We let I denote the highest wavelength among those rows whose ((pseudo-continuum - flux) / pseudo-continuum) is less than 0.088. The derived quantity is 479.5 nm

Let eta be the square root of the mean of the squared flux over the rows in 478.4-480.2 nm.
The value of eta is 70.3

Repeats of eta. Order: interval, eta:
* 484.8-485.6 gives 68.6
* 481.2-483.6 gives 71.5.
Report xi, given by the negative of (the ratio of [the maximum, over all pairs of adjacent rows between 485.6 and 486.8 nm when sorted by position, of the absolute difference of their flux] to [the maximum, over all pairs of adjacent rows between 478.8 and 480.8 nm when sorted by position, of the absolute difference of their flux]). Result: -1.1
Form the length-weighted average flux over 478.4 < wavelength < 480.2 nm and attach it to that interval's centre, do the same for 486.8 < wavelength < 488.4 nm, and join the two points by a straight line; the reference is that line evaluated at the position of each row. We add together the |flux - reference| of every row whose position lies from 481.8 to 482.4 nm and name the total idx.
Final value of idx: 6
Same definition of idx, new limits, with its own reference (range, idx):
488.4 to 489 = 9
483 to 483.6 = 5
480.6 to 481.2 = 5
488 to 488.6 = 9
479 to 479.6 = 11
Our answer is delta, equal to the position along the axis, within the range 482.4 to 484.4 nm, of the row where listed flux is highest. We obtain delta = 482.8 nm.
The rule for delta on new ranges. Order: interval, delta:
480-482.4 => 481.6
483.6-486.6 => 483.7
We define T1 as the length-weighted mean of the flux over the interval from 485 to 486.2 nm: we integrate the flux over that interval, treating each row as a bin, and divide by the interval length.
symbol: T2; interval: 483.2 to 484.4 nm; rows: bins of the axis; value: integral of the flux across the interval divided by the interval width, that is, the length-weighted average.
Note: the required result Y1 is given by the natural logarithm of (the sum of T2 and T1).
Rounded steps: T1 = 65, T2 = 71.70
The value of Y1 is 4.92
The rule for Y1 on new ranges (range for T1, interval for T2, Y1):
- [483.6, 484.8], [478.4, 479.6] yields 4.95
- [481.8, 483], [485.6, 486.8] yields 4.92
